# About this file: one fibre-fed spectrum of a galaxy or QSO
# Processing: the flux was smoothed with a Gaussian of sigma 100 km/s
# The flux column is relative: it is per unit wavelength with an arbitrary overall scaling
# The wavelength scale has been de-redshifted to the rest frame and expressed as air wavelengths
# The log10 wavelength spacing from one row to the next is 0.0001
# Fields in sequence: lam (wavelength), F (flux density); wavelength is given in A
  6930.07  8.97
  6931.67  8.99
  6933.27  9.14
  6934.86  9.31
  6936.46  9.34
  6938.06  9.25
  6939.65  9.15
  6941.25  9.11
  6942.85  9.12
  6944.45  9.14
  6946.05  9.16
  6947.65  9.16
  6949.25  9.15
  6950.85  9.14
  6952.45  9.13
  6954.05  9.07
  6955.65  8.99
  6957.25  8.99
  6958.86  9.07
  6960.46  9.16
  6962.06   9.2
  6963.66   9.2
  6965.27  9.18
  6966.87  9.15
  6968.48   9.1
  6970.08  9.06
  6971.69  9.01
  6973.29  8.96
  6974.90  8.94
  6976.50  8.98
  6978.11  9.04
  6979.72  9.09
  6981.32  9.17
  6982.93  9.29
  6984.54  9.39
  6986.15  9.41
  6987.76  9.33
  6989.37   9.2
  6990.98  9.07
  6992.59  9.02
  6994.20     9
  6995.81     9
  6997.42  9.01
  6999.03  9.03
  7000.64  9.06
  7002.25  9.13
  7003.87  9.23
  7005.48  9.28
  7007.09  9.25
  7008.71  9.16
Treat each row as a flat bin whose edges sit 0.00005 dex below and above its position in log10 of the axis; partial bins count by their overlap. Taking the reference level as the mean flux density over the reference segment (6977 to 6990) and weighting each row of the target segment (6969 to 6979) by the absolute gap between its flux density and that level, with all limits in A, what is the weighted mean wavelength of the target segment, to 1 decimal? 6974.2 A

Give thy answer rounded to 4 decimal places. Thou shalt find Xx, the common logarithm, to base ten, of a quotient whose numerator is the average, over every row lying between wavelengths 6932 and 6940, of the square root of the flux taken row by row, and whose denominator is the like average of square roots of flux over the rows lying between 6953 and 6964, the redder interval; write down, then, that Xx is 0.0033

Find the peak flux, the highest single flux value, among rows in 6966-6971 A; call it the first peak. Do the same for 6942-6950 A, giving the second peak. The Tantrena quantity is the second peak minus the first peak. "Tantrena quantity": 0.0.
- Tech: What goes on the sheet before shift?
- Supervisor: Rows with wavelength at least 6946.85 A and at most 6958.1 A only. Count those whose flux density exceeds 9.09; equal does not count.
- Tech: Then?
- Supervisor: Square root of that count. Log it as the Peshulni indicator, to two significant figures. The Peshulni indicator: 2.0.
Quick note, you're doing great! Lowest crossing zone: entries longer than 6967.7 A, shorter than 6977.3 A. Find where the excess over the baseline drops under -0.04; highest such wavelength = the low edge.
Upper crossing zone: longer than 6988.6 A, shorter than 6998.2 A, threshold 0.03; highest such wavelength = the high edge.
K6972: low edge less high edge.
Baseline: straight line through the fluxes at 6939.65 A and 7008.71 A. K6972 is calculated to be -20.9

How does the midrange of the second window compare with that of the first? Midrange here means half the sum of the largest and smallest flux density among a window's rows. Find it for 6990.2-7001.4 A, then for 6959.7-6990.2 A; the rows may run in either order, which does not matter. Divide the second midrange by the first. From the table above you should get 1.02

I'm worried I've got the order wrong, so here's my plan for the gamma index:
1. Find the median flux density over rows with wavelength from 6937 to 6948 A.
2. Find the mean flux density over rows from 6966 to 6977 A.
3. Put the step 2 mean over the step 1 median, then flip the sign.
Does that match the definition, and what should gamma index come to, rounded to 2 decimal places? -0.99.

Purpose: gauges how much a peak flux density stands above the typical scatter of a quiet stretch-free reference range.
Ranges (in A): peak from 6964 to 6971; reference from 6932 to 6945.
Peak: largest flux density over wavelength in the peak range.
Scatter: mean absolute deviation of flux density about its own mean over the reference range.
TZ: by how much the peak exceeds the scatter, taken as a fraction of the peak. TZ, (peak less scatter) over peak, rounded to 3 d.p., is 0.991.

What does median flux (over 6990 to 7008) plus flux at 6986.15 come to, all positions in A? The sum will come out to 18.47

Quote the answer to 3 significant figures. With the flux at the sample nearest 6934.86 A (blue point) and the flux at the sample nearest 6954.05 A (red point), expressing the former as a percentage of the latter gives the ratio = 103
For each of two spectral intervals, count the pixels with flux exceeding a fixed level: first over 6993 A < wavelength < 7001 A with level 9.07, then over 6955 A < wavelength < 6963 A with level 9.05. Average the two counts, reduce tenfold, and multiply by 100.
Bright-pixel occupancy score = 15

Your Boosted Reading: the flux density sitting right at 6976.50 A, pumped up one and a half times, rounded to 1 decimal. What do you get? 13.5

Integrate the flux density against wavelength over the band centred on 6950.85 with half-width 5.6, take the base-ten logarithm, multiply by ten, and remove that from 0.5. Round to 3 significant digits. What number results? -19.6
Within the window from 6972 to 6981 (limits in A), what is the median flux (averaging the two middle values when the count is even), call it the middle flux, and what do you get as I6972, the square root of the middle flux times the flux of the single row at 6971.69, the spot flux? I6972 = 8.99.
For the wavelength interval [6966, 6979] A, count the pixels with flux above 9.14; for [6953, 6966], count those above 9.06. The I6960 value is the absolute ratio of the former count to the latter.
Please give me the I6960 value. 0.2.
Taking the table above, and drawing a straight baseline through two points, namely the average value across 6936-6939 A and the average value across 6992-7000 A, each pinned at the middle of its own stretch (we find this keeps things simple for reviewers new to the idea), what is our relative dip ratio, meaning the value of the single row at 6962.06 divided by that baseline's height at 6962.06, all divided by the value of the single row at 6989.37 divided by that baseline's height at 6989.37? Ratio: 0.99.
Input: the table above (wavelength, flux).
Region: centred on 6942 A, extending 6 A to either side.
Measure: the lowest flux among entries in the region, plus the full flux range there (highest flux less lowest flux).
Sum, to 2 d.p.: 9.34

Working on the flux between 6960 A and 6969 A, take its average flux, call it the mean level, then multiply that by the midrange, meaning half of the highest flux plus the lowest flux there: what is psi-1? 83.9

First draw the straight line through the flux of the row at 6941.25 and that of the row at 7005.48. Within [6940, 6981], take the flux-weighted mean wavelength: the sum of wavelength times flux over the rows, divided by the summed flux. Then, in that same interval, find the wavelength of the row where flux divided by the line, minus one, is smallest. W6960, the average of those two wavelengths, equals 6967.7 A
